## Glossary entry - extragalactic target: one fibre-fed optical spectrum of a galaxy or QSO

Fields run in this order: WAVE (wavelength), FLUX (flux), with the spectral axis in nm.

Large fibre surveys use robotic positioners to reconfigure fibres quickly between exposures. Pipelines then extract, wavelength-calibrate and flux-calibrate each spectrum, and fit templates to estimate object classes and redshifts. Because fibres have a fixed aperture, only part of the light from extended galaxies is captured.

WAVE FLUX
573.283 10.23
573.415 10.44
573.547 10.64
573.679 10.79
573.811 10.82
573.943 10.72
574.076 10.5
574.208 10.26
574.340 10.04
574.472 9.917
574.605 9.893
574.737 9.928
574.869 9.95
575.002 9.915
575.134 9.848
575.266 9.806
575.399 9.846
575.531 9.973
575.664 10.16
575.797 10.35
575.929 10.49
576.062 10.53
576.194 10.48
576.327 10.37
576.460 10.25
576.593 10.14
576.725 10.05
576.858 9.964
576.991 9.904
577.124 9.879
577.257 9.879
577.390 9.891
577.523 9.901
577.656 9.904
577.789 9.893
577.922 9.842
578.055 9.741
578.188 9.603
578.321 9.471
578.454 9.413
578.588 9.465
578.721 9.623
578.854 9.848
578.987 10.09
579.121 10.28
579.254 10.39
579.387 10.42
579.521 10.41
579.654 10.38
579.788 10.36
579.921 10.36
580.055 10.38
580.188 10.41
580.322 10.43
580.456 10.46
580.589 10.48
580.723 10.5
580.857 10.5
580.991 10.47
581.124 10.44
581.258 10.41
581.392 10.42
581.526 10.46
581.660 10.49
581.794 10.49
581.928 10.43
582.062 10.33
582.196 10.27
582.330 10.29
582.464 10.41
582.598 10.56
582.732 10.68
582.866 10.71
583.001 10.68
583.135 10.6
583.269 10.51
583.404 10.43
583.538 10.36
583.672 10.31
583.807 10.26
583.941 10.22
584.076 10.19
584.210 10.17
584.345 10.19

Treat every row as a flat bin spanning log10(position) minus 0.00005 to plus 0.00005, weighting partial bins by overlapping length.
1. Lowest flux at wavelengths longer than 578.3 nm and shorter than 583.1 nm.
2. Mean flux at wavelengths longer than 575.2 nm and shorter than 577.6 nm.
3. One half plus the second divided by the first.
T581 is 1.57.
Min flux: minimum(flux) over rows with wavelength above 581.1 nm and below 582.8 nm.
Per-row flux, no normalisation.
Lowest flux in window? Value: 10.27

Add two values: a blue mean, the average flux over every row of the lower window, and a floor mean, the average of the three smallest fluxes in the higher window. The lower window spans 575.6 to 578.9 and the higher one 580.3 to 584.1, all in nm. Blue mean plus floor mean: 20.2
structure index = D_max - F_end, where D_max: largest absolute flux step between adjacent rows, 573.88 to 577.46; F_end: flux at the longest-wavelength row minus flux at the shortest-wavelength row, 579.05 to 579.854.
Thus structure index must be 0.16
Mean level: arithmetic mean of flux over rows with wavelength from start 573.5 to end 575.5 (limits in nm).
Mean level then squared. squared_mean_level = 104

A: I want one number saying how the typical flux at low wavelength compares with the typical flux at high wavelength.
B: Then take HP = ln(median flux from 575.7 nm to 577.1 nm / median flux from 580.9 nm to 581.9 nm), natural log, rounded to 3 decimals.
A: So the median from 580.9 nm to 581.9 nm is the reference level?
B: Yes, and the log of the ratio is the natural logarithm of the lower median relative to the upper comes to -0.015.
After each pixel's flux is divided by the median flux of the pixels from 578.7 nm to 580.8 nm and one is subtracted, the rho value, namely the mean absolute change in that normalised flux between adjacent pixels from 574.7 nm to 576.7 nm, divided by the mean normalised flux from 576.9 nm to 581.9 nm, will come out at -0.4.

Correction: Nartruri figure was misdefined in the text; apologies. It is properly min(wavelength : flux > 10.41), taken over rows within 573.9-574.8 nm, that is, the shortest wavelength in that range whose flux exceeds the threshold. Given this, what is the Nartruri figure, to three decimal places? 573.943 nm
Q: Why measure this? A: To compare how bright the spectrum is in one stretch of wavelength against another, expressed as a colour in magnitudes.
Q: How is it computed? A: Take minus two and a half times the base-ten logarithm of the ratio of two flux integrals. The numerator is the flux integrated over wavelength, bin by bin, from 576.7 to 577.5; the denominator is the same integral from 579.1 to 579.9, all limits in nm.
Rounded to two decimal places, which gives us 0.05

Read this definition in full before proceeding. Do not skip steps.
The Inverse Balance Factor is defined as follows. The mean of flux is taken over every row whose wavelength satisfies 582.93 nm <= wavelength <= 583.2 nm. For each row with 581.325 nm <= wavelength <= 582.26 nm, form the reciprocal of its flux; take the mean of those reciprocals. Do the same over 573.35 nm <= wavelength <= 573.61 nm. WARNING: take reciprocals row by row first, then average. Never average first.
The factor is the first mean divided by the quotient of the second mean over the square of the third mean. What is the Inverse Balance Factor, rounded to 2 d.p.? 1.00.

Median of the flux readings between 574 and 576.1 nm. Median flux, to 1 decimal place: 10.0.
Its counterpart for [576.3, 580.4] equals 10.0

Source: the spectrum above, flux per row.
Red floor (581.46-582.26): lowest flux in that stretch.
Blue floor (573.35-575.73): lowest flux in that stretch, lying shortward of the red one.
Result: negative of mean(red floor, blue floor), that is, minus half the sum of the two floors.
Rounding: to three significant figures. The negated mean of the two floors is -10.0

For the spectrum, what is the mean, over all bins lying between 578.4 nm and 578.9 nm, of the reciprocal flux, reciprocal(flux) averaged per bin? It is 0.104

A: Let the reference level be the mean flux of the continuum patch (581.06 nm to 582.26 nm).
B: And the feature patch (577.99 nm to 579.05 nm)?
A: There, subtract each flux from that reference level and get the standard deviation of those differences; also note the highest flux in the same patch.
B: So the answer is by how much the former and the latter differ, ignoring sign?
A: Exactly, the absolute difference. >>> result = 9.9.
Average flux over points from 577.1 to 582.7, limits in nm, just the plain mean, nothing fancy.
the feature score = 10.2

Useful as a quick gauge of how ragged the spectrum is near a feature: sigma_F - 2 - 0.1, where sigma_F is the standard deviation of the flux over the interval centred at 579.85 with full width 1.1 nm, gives -2.07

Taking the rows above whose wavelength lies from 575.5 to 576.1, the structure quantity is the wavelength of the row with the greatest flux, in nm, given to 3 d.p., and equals 576.062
